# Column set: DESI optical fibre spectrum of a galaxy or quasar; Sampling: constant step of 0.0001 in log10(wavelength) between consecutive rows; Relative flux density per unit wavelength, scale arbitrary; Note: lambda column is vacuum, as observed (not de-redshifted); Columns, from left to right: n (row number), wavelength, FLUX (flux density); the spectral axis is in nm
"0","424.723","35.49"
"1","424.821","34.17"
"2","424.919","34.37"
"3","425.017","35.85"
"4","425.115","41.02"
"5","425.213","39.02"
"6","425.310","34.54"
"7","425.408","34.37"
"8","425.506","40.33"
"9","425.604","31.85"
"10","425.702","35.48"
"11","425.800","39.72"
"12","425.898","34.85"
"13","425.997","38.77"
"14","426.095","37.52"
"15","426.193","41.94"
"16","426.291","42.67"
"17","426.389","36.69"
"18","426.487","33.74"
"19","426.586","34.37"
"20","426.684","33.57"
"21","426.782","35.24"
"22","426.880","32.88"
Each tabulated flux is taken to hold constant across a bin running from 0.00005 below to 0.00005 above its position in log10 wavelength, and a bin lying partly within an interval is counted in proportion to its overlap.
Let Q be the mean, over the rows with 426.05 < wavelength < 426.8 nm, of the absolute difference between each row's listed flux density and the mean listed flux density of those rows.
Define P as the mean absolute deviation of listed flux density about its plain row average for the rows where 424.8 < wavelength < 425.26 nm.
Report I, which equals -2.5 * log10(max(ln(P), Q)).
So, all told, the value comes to -1.12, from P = 2.5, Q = 2.81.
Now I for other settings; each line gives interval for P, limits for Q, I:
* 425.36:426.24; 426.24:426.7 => -1.11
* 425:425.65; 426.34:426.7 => -0.08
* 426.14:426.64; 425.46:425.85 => -1.26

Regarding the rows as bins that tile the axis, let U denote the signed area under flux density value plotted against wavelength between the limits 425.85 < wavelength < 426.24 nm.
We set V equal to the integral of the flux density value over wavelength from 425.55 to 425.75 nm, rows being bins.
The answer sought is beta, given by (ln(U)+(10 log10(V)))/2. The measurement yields 5.5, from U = 15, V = 7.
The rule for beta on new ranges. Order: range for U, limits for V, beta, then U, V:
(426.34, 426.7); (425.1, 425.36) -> 6.2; 12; 10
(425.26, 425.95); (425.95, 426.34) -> 7.6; 25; 16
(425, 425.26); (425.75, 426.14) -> 7.0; 10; 15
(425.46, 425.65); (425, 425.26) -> 6.0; 7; 10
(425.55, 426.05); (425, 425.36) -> 7.1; 18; 14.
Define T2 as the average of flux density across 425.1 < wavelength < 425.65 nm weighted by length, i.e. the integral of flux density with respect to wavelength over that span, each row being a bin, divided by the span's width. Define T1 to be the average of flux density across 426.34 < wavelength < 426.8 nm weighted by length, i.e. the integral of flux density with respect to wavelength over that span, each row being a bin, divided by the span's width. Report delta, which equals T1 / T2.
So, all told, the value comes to 0.95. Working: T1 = 34.7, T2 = 36.7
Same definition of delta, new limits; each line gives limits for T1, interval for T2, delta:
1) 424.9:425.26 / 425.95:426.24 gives 0.96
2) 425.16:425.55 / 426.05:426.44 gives 0.93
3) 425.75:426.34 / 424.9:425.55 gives 1.05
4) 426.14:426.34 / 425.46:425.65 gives 1.17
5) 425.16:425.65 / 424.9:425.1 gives 1.00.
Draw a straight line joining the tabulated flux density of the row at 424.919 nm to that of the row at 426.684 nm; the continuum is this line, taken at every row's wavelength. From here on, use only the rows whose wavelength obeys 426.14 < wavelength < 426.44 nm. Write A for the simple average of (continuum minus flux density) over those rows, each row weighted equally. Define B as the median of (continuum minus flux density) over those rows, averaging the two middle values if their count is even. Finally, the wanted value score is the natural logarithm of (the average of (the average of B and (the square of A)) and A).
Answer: 1.8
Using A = -6.7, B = -8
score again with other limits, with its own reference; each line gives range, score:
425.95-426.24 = 1.3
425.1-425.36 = -0.3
